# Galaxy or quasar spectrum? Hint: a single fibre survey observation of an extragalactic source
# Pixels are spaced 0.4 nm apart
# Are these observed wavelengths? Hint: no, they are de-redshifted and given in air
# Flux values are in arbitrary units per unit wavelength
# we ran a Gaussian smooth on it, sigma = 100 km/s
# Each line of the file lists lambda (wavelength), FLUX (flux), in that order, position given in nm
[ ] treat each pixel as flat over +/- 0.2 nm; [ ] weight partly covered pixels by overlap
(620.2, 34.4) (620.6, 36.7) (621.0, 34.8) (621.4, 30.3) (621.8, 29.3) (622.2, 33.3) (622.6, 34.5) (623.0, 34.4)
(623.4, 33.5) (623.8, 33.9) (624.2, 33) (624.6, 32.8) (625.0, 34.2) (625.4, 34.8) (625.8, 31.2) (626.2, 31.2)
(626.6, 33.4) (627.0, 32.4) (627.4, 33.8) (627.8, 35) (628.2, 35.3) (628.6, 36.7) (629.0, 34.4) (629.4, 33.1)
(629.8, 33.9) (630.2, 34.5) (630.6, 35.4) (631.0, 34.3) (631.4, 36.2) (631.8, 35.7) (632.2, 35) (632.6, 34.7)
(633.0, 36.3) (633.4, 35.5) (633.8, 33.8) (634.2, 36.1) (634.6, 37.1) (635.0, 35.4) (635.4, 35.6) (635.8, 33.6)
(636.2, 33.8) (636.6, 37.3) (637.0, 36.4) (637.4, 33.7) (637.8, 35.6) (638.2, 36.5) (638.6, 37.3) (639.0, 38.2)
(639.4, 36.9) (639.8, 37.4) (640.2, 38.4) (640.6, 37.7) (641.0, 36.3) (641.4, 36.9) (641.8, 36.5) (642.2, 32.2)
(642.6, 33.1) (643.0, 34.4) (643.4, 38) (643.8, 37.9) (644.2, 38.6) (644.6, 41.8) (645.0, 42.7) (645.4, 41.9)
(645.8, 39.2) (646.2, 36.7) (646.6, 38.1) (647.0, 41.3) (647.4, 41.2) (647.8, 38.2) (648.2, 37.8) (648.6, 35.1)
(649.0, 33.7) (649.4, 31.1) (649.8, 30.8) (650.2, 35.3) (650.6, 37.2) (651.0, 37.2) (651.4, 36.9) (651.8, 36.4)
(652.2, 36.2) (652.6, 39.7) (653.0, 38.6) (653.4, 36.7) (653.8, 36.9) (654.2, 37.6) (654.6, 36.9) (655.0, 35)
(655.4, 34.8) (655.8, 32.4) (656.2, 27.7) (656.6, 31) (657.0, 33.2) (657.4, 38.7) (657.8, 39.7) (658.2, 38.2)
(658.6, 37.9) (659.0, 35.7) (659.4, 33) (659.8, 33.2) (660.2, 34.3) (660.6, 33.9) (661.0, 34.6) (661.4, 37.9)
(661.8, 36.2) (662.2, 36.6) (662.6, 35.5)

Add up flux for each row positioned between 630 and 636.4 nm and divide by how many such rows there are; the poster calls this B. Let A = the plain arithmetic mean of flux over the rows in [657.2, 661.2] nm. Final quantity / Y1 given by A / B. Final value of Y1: 1.02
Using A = 36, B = 35.2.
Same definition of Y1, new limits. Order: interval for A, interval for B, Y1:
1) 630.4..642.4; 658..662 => 1.01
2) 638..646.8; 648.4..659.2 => 1.06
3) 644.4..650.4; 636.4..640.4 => 1.02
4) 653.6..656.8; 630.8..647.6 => 0.93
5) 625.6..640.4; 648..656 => 0.98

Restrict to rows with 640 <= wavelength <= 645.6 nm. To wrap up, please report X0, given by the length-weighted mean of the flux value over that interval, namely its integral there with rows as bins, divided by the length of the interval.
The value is 37.6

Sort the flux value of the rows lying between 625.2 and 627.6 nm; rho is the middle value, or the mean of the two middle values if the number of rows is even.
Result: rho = 32.9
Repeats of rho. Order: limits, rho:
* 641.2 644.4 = 36.7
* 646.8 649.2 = 38.0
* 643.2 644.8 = 38.3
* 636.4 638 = 36.0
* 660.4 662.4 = 36.2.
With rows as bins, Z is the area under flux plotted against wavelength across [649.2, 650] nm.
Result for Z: 25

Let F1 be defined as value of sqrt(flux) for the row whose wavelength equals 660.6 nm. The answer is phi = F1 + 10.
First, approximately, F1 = 5.82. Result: 15.8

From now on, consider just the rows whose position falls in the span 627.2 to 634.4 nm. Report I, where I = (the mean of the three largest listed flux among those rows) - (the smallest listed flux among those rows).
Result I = 3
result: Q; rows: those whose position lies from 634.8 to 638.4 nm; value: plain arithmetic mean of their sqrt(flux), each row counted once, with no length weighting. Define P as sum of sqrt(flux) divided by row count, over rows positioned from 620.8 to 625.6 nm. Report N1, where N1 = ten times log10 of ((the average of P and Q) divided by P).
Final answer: 0.07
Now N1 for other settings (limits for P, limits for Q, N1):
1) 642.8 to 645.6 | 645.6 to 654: -0.07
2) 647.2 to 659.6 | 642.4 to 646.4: 0.08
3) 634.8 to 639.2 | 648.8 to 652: -0.03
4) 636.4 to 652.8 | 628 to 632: -0.06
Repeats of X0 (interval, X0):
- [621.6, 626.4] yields 33.0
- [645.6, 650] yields 36.7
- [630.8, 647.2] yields 36.7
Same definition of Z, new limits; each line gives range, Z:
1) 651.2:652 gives 29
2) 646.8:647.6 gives 33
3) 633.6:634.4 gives 28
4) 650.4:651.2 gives 30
